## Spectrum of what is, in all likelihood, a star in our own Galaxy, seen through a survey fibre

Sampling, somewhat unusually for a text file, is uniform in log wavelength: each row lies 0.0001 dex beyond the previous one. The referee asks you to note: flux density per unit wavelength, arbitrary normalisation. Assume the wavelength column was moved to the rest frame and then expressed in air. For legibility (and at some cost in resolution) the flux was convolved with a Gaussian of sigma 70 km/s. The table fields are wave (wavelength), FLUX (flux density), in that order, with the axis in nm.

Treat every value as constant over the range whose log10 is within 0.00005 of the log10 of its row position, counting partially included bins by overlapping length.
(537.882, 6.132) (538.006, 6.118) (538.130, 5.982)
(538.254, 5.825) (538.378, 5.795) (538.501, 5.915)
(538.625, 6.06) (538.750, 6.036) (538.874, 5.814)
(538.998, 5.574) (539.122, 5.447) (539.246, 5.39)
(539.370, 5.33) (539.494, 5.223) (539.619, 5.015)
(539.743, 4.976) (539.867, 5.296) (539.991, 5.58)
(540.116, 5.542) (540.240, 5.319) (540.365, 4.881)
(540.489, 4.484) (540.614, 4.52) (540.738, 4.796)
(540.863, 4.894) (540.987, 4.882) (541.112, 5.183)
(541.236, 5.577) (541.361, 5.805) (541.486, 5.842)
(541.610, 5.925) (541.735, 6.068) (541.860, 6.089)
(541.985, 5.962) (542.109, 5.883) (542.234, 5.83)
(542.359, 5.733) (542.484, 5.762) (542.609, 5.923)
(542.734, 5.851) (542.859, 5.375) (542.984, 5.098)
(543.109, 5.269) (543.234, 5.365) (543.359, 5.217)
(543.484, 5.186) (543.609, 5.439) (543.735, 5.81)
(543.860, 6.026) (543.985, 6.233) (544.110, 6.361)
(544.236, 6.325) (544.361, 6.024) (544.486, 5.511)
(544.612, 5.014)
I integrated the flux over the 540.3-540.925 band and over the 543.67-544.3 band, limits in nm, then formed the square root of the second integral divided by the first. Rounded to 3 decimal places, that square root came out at 1.146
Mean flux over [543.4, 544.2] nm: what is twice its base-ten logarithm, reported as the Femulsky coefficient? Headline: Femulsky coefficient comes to 1.53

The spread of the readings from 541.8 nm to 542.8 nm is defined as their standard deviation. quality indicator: 0.11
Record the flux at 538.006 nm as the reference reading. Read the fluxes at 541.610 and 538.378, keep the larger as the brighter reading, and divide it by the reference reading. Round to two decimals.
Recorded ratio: 0.97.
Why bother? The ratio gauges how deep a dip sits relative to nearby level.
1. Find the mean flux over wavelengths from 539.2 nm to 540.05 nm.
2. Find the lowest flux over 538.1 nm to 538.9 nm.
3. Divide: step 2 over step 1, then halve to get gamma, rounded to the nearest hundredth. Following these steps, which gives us 0.55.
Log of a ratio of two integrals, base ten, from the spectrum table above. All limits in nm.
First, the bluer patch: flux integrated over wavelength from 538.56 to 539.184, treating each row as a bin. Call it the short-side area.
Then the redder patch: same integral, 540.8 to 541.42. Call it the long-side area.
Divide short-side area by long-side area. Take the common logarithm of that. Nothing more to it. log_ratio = 0.04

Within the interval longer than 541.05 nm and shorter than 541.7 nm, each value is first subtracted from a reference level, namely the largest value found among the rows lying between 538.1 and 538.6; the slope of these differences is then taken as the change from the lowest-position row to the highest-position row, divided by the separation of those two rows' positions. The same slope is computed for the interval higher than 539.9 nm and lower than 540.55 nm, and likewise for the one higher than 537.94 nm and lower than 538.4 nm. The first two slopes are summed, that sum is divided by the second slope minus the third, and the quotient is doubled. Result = 1.1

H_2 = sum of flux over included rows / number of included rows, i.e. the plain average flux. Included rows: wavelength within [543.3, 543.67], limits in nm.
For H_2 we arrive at 5.3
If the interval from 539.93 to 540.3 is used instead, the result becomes 5.5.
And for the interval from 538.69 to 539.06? 5.8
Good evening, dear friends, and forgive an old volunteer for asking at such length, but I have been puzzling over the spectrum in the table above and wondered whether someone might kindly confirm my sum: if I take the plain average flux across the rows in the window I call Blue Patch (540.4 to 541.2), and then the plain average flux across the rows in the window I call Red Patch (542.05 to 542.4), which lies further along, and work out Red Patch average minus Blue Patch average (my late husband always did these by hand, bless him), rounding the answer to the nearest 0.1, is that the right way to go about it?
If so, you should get 1.0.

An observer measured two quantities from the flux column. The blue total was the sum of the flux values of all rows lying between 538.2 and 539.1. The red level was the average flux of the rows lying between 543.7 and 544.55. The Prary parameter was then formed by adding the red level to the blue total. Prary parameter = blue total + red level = 47.1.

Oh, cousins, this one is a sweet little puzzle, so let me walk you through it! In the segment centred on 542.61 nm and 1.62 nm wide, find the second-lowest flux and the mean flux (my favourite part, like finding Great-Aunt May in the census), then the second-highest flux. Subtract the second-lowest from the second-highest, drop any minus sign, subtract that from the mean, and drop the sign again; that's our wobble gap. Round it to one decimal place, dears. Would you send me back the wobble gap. 4.9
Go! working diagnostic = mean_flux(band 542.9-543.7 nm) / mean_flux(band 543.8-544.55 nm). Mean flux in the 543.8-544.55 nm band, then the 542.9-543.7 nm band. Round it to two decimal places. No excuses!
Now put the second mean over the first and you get 0.87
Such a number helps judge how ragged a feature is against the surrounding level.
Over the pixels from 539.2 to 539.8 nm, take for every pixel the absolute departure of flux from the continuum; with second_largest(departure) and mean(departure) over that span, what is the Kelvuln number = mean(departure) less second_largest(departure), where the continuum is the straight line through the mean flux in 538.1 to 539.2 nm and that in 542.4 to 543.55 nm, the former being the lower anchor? -0.16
